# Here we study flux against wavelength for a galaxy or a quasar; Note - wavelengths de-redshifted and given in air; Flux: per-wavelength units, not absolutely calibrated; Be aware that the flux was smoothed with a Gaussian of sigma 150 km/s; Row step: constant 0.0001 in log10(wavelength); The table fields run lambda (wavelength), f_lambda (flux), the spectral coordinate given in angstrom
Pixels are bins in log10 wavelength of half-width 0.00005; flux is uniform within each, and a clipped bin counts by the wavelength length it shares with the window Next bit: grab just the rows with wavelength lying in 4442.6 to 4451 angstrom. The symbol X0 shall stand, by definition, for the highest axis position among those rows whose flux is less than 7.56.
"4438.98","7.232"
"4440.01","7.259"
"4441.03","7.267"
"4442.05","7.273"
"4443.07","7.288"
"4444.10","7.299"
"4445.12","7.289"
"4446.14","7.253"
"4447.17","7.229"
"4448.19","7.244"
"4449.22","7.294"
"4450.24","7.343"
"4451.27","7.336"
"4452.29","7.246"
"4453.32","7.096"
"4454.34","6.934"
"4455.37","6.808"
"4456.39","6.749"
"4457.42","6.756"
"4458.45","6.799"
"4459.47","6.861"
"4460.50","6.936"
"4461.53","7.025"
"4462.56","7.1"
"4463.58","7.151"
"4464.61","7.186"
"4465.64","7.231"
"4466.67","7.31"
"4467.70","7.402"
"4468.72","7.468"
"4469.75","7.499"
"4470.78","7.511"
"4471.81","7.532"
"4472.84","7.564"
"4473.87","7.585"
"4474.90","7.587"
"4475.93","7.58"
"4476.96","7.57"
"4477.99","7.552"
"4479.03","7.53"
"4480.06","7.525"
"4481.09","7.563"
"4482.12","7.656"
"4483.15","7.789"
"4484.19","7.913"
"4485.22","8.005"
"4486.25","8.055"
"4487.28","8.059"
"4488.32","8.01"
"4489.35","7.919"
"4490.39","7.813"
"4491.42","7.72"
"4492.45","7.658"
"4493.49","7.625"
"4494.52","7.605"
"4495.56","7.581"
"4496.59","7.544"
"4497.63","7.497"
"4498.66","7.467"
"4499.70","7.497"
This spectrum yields 4450.24 angstrom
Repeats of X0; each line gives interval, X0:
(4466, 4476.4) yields 4471.81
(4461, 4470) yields 4469.75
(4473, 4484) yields 4480.06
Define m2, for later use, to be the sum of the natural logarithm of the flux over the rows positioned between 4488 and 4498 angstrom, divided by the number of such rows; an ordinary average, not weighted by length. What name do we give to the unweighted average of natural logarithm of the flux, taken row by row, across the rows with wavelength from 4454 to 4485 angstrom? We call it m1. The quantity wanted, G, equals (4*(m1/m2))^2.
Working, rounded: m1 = 1.99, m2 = 2.04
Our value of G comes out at 15.2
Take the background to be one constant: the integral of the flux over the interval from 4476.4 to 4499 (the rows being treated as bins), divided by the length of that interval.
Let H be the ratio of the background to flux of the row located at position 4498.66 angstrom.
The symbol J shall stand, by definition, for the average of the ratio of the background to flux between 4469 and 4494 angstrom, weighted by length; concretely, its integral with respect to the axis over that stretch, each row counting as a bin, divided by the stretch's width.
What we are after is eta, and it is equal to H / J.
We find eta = 1.031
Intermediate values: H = 1.03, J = 1.00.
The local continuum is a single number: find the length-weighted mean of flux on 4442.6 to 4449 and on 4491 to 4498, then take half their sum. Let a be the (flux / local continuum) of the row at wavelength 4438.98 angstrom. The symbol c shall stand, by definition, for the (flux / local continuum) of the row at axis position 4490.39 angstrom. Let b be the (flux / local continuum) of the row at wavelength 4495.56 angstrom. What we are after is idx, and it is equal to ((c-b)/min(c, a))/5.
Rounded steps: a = 0.97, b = 1.02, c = 1.05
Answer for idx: 0.006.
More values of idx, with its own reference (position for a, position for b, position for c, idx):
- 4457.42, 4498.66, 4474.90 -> 0.004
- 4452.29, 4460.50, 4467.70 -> 0.013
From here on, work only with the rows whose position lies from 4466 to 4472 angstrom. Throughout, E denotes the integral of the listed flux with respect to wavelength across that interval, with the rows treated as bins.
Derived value 45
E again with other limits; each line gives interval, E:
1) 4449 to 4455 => 43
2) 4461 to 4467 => 43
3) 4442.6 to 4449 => 46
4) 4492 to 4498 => 45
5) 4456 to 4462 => 41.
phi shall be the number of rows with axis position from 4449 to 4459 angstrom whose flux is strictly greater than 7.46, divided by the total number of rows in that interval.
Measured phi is 0.0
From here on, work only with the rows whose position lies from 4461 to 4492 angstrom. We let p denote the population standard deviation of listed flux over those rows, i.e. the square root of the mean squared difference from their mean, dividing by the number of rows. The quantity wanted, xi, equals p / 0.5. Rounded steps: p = 0.28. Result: 0.55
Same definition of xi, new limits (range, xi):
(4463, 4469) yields 0.23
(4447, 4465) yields 0.40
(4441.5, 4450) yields 0.05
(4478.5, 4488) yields 0.43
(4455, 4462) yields 0.19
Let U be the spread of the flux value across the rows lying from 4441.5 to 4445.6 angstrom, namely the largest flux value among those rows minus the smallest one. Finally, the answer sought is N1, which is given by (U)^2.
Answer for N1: 0.001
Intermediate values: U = 0.03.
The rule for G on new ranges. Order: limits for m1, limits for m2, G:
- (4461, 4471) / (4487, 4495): 15.0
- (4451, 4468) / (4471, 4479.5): 14.9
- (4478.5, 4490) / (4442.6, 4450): 17.2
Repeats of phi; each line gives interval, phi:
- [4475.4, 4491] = 1.0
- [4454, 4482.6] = 0.5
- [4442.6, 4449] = 0.0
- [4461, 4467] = 0.0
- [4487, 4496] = 1.0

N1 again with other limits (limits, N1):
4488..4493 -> 0.124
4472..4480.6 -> 0.004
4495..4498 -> 0.007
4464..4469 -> 0.080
